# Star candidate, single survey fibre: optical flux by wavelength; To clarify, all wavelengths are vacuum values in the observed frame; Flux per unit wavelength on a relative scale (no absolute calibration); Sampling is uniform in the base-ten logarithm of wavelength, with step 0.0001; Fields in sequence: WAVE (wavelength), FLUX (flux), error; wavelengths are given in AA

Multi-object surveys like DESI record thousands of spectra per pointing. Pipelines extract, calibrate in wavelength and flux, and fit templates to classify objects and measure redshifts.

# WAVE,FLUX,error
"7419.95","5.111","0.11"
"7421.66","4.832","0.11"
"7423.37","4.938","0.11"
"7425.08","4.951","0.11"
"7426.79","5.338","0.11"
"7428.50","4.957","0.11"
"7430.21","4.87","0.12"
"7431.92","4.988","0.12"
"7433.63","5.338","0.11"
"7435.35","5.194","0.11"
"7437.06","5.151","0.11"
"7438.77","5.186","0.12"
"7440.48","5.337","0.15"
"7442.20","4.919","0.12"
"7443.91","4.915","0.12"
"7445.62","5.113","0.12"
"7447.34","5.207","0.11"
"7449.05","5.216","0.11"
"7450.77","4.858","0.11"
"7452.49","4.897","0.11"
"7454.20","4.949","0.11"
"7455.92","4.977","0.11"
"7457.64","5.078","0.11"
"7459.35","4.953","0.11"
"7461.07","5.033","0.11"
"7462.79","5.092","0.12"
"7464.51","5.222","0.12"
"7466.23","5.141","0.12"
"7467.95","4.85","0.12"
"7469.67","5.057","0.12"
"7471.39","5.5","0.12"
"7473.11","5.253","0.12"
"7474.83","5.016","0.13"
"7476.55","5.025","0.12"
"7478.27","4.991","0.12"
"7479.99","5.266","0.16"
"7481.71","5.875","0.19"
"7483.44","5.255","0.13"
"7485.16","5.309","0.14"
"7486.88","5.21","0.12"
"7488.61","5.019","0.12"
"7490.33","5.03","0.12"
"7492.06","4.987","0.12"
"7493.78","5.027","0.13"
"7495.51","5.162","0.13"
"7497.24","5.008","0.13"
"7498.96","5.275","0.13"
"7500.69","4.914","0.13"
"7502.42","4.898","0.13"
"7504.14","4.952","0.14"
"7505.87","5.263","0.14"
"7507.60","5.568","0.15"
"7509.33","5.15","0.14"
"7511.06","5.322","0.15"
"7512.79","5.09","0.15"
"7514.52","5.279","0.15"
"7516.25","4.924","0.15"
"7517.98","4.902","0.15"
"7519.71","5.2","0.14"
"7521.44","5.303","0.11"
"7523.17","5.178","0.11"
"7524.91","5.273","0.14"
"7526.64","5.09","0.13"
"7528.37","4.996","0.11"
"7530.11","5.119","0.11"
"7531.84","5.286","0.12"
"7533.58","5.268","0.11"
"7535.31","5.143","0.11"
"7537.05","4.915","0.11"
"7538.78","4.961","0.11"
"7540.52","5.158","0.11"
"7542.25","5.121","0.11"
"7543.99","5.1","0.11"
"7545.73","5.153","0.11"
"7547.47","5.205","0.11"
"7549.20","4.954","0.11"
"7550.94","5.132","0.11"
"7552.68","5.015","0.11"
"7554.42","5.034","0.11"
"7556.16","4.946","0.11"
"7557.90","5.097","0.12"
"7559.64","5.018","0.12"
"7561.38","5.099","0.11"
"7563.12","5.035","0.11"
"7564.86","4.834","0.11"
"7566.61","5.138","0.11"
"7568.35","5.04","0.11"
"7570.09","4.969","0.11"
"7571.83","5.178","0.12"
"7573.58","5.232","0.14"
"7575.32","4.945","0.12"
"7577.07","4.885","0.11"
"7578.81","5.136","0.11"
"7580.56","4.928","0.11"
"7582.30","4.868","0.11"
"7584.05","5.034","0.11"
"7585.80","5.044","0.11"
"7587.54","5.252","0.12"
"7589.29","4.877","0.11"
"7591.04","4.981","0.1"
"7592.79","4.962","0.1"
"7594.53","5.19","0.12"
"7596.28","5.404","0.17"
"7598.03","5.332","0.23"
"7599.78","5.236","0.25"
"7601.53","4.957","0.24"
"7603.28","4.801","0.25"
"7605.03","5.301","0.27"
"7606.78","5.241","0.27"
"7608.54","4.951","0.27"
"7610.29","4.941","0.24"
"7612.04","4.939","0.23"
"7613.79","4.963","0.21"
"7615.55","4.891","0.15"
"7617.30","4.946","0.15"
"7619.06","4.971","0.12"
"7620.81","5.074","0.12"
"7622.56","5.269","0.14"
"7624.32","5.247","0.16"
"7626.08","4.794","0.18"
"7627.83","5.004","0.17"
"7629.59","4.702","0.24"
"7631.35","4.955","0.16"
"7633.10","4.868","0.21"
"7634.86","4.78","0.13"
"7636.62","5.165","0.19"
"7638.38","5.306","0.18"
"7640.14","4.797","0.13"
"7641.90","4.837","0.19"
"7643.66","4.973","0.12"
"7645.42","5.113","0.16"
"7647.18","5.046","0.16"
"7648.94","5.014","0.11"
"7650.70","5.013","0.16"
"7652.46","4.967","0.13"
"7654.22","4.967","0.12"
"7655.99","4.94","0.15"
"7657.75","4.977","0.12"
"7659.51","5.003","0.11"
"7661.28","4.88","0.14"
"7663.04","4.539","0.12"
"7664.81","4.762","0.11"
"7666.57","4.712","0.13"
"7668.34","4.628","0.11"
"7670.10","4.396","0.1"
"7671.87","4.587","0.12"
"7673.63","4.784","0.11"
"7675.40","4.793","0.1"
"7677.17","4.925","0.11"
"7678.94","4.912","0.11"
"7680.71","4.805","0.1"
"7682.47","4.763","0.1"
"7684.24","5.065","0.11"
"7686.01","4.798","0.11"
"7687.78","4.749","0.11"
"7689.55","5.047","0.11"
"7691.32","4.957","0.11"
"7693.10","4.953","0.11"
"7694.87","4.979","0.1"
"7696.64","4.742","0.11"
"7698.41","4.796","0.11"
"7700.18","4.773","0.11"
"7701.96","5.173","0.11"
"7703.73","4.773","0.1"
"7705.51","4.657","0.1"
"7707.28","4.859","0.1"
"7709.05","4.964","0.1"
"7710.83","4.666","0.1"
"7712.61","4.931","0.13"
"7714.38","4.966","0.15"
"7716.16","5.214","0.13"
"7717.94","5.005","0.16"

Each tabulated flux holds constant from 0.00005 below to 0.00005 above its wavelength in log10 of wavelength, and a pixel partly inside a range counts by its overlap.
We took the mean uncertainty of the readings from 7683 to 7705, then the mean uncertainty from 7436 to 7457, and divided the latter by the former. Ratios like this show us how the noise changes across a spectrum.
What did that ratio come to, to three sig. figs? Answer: 1.08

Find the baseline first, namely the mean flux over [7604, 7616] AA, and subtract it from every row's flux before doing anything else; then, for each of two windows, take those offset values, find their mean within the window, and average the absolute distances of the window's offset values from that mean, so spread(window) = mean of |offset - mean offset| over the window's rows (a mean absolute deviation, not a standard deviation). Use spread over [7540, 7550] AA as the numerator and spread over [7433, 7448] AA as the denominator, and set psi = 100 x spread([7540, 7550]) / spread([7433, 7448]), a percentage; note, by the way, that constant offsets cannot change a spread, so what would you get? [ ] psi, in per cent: 52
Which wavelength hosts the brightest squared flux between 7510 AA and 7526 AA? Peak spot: 7511.06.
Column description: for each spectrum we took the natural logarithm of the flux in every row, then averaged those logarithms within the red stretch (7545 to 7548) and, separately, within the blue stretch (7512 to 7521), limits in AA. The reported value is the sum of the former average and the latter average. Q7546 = 3.27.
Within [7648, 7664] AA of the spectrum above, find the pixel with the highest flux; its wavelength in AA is 7648.94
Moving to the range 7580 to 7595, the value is 7587.54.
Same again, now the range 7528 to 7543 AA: 7531.84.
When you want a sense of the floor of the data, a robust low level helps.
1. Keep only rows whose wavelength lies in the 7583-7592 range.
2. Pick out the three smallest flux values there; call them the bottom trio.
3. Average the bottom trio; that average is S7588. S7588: 4.96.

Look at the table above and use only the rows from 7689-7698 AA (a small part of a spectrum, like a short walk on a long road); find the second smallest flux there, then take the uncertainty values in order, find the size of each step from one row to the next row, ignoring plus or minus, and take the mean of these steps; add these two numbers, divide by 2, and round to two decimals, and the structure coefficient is 2.48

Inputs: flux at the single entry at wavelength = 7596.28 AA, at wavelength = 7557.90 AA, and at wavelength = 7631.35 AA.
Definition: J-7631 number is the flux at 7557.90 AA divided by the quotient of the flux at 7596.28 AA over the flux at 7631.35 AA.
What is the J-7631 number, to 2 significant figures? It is 4.7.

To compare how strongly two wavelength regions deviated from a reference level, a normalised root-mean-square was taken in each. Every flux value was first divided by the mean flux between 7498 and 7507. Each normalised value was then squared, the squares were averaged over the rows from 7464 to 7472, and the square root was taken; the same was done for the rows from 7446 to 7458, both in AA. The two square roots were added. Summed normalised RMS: 2.01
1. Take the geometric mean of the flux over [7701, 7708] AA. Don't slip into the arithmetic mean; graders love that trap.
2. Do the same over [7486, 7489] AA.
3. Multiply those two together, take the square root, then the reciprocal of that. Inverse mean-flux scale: 0.201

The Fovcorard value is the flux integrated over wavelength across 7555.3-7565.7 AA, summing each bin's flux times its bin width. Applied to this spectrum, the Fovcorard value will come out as 52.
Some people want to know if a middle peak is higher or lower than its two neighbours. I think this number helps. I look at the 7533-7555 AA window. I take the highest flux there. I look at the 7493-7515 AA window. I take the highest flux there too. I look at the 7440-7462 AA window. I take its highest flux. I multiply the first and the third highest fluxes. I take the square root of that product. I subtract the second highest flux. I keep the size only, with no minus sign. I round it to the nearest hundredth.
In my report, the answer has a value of 0.27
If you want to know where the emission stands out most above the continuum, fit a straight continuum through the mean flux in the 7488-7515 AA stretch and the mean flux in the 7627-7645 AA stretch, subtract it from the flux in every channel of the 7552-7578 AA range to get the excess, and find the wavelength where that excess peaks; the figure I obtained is 7573.58 AA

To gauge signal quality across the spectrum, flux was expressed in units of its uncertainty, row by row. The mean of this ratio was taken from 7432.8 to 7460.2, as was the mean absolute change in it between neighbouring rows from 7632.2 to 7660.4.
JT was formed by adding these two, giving 53.1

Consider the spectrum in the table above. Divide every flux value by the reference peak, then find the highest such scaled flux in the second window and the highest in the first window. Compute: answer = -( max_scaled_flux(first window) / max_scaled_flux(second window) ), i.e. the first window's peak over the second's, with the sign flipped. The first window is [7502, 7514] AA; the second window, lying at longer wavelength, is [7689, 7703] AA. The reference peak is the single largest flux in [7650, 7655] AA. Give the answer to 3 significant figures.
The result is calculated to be -1.08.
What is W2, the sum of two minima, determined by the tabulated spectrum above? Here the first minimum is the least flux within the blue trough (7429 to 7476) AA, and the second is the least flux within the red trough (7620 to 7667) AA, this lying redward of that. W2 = 9.39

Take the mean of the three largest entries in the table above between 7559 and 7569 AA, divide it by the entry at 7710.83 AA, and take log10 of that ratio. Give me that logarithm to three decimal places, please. 0.038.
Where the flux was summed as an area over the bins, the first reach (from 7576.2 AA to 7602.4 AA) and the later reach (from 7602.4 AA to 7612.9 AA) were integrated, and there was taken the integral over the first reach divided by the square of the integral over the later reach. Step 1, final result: 0.048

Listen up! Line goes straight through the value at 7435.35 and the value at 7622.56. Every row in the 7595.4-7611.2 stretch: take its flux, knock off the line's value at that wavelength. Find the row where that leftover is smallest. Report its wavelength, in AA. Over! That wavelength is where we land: 7603.28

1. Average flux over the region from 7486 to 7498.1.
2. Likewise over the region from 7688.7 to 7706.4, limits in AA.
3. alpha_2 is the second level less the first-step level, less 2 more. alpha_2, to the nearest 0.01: -2.18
